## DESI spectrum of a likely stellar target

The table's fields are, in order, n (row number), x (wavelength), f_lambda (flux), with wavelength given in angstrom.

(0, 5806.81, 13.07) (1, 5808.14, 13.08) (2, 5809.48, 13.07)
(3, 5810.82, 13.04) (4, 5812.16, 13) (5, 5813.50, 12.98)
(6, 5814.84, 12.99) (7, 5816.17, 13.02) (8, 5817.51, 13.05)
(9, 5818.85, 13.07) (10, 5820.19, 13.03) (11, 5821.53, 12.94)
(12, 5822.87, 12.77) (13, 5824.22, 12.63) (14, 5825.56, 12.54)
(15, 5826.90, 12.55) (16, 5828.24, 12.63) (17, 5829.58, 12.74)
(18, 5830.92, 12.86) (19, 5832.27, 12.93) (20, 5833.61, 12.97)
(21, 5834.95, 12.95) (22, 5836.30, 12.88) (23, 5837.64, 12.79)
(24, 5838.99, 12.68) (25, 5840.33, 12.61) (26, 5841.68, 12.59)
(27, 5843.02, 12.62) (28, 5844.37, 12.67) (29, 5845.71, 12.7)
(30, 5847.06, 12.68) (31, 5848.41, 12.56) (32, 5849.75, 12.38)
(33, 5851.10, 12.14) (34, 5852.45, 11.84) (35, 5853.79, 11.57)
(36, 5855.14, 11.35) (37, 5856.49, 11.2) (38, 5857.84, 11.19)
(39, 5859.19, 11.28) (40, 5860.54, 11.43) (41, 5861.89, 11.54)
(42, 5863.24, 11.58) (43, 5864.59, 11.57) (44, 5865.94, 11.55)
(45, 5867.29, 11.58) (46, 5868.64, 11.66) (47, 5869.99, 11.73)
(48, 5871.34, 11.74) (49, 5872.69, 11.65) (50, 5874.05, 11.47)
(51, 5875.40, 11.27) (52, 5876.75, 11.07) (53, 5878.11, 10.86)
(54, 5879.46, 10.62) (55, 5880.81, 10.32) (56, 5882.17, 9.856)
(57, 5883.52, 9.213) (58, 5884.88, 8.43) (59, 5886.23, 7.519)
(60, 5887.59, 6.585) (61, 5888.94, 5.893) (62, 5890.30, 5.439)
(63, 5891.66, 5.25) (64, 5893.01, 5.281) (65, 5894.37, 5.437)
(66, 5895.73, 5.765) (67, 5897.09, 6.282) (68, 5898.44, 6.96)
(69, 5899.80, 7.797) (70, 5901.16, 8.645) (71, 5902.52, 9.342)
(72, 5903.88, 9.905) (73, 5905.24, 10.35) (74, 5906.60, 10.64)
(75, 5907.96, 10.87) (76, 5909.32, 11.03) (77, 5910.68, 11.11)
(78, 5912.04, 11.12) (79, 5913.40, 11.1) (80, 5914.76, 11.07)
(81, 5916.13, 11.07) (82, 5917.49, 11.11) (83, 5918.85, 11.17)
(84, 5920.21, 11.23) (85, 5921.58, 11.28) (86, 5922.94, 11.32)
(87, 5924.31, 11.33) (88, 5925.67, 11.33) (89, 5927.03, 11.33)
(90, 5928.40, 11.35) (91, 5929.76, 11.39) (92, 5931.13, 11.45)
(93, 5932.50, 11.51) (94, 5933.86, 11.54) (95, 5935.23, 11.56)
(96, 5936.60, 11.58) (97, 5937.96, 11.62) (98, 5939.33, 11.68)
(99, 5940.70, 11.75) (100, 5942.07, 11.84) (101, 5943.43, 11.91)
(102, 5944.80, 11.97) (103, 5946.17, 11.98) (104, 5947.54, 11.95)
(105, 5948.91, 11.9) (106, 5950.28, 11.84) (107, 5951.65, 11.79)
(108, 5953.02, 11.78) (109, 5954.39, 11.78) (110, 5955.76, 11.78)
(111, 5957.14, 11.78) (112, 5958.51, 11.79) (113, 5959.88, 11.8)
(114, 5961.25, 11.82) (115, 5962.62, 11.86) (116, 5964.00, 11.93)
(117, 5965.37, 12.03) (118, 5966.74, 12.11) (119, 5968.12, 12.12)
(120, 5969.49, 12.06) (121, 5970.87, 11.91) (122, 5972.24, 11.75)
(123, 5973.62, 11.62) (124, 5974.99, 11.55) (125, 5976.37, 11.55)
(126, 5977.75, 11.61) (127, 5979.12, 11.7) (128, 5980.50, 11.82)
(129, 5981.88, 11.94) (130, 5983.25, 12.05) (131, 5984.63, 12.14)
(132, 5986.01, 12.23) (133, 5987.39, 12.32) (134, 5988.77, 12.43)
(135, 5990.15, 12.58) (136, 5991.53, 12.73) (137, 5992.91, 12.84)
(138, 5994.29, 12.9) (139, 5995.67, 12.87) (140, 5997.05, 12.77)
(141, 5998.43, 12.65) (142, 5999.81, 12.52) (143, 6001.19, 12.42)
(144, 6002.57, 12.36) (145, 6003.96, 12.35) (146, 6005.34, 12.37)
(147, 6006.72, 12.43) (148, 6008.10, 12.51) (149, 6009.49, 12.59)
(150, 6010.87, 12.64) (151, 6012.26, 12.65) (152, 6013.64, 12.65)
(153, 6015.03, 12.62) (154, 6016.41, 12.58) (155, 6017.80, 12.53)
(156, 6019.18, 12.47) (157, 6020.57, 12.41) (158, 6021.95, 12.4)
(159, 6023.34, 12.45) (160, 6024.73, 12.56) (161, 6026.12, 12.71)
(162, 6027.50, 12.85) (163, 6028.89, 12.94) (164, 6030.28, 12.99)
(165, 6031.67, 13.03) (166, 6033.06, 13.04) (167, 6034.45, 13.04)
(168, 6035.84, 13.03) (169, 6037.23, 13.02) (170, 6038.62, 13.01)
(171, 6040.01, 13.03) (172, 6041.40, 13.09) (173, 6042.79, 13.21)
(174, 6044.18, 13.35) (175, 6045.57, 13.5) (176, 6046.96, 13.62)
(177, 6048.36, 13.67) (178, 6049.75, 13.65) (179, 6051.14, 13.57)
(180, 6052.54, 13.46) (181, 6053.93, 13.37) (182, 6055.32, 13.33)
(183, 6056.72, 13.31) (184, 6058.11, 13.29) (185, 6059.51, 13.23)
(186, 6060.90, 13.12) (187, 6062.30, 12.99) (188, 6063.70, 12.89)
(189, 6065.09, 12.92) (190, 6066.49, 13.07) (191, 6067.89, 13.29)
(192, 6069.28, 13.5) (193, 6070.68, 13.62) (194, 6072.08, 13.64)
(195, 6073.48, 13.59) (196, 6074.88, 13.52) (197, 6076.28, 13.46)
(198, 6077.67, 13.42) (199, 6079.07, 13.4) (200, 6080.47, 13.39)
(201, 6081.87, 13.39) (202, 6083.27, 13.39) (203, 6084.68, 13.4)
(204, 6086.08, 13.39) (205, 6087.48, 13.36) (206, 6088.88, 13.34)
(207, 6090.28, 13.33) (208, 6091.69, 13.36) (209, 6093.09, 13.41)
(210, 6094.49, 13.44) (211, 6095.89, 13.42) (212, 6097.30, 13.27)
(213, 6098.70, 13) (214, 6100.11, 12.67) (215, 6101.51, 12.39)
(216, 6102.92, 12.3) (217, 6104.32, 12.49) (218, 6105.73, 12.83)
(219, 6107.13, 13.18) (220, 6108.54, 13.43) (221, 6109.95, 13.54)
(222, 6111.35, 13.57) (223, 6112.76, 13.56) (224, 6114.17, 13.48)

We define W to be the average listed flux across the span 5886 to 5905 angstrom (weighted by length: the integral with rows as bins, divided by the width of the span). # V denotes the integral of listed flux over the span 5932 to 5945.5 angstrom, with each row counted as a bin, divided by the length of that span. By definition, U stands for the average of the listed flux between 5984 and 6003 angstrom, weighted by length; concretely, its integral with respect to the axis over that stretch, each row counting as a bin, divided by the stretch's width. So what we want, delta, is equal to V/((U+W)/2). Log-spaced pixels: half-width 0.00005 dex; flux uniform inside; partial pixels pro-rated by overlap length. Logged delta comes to 1.20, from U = 12.6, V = 11.7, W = 6.9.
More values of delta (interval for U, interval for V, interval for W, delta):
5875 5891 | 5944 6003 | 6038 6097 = 1.09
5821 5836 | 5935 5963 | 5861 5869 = 0.97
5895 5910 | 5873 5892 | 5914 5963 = 0.88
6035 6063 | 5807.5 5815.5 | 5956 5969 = 1.03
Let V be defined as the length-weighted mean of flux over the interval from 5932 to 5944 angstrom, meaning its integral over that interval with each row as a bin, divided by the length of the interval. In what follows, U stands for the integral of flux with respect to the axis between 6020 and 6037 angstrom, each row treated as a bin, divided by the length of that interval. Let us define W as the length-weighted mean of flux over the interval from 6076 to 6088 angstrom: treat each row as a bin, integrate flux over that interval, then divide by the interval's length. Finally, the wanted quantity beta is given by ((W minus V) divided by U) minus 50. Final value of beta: -49.9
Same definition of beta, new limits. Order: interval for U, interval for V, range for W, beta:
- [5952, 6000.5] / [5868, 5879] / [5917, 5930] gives -50.0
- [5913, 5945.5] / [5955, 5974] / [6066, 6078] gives -49.9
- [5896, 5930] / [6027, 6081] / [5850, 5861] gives -50.2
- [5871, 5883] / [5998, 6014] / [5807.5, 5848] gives -50.0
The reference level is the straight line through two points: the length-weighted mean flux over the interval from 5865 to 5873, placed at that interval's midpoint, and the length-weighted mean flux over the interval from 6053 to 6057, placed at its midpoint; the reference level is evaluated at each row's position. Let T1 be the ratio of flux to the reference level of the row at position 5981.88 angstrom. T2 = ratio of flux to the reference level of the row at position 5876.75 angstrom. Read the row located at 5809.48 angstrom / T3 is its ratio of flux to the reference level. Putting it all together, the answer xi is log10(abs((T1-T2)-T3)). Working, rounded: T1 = 0.94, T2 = 0.944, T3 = 1.18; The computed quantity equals 0.07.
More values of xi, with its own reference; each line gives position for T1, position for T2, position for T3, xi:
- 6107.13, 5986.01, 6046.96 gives 0.01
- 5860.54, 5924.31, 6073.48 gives -0.02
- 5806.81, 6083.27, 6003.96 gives -0.12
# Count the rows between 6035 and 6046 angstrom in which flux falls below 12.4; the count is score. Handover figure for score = 0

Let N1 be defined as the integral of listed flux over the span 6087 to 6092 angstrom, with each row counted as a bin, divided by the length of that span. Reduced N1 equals 13.3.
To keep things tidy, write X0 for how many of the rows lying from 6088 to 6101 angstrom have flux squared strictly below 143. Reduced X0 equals 0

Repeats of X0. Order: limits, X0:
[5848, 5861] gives 7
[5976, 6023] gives 5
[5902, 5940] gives 28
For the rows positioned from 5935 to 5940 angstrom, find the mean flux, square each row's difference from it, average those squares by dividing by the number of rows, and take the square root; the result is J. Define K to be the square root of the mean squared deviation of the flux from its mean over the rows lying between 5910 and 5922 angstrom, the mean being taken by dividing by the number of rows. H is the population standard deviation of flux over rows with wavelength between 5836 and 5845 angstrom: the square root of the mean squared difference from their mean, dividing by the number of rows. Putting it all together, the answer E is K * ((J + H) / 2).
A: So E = 0.005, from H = 0.098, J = 0.05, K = 0.07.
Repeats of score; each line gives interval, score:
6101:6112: 2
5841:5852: 2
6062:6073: 0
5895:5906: 8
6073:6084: 0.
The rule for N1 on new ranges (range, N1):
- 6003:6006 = 12.3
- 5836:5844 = 12.7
